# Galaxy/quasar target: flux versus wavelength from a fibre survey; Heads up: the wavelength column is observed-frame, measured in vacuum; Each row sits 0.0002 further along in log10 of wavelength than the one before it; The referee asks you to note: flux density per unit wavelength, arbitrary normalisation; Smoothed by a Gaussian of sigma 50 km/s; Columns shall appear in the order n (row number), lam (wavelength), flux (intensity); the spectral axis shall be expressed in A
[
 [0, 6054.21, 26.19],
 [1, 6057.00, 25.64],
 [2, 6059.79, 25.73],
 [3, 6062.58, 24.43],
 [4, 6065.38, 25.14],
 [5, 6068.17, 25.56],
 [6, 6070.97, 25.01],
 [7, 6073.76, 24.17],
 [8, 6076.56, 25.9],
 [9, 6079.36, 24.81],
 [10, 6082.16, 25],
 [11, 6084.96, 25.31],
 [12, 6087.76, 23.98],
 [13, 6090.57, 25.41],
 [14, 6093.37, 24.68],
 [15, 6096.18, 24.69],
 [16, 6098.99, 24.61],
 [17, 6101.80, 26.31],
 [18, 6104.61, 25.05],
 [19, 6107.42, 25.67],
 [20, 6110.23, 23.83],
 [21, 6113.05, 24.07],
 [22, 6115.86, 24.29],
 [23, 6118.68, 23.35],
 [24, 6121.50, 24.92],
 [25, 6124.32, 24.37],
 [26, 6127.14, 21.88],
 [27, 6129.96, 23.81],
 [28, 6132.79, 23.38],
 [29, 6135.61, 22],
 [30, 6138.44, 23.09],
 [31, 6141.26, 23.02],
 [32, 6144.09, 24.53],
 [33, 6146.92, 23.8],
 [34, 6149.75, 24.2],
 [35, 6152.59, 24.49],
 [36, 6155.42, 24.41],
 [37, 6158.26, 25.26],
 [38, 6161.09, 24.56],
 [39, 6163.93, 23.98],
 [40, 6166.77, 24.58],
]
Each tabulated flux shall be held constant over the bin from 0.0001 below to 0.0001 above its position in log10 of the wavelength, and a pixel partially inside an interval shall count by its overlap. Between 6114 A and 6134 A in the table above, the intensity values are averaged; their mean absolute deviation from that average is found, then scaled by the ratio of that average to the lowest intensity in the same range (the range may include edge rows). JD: 0.78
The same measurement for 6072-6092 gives 0.55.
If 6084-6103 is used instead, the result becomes 0.61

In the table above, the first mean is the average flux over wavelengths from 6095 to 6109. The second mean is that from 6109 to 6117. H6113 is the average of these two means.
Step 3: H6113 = 24.7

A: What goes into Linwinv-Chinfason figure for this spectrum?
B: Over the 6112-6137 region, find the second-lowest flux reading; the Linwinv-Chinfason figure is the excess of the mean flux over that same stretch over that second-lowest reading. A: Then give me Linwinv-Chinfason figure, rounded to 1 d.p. 1.6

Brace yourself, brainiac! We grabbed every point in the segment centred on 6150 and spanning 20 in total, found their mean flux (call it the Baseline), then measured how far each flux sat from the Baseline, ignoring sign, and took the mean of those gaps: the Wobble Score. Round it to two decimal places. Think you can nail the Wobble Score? 0.49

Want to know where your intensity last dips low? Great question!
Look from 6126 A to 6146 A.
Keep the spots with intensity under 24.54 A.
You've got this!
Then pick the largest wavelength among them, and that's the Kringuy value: 6144.09 A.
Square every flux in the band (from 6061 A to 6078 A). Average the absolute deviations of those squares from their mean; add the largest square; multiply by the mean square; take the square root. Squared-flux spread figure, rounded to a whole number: 661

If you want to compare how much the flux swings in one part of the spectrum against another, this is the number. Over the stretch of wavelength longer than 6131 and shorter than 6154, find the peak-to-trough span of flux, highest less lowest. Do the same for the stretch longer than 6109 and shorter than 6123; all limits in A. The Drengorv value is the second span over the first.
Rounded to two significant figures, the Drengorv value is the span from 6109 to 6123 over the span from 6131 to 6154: 0.62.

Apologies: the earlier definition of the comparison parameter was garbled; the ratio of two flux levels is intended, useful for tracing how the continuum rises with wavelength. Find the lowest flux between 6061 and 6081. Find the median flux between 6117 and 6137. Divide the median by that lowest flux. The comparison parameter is 0.97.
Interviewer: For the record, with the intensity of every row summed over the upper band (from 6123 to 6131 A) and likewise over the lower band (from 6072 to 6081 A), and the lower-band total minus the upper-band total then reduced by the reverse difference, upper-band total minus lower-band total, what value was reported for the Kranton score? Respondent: 10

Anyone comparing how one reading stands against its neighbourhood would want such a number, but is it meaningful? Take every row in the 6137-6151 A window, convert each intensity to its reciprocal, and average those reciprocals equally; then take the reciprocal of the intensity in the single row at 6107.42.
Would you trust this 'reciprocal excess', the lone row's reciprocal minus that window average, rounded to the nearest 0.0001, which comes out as -0.0032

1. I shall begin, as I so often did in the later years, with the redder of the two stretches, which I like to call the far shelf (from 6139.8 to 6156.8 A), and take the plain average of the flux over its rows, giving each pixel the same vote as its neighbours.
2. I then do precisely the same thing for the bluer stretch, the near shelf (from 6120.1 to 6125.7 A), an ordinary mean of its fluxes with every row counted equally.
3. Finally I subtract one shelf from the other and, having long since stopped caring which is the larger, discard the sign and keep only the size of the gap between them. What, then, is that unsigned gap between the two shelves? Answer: 0.57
